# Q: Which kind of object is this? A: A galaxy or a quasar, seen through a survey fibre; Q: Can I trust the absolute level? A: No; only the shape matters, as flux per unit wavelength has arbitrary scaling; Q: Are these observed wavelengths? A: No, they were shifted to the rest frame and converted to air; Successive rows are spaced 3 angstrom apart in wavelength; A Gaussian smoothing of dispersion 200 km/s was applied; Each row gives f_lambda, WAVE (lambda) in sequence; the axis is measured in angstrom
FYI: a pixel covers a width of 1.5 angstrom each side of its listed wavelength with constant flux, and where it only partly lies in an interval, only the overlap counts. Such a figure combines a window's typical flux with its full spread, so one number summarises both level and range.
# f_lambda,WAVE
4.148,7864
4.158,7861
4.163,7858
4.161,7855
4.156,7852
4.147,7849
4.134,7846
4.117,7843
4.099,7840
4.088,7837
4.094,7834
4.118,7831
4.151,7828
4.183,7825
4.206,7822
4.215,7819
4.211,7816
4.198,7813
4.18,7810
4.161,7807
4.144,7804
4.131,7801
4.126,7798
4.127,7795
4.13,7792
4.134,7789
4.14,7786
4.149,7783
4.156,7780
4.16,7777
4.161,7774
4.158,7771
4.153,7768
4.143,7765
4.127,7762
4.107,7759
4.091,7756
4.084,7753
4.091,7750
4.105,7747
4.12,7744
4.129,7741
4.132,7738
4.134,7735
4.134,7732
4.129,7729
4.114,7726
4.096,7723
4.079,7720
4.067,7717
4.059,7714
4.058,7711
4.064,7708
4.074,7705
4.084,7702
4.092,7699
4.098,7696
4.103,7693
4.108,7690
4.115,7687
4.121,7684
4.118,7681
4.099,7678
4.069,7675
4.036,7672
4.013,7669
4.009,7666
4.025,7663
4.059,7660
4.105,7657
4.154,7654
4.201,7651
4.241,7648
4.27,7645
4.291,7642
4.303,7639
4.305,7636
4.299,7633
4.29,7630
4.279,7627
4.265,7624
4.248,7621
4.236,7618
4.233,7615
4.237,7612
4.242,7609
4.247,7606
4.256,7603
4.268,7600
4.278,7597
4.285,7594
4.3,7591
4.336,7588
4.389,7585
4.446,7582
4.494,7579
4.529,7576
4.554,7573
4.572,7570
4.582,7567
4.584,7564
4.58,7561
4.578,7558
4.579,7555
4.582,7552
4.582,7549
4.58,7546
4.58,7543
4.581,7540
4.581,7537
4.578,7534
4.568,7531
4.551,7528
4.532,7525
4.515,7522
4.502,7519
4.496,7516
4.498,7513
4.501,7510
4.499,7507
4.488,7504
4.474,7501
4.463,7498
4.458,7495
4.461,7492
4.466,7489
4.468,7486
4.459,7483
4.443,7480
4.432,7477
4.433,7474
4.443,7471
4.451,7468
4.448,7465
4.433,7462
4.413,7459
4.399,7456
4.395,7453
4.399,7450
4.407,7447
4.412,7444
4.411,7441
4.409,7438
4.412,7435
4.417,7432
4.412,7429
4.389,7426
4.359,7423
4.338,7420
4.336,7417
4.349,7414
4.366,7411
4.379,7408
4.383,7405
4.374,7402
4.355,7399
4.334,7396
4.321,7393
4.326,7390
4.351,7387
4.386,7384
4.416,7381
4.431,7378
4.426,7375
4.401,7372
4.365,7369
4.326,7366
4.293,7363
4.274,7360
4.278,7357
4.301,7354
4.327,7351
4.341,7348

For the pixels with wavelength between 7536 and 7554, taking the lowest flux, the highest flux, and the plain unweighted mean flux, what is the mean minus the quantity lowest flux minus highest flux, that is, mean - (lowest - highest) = 4.6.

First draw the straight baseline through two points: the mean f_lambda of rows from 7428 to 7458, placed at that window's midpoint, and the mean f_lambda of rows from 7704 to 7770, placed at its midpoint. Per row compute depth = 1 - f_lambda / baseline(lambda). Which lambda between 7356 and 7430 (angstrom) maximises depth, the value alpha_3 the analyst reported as 7360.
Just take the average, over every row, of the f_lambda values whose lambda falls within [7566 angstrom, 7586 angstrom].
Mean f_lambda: 4.51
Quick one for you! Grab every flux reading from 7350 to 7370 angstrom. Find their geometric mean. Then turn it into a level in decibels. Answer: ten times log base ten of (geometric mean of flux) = 6.3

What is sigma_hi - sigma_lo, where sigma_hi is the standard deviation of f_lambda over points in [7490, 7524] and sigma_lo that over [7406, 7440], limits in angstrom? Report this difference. -0.011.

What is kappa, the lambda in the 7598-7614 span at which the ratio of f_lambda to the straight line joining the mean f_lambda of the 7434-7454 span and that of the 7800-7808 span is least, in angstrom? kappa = 7612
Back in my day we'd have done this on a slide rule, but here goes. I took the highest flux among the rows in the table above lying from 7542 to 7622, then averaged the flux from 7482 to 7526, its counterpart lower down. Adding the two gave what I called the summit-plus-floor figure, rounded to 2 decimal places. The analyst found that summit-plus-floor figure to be 9.07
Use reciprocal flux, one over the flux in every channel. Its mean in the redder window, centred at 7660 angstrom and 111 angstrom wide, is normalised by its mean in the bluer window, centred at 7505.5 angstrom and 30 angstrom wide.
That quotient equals 1.08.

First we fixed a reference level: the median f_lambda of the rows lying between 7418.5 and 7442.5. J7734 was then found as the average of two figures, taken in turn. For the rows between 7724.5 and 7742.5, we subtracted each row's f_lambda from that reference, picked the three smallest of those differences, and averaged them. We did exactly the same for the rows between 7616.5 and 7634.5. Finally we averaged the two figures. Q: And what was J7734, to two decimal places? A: 0.20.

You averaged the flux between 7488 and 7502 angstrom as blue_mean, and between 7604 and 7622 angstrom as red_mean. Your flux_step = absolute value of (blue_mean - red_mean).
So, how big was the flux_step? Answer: 0.22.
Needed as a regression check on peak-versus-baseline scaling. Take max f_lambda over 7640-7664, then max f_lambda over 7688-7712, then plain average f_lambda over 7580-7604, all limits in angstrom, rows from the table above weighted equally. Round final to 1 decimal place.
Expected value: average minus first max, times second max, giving 0.1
